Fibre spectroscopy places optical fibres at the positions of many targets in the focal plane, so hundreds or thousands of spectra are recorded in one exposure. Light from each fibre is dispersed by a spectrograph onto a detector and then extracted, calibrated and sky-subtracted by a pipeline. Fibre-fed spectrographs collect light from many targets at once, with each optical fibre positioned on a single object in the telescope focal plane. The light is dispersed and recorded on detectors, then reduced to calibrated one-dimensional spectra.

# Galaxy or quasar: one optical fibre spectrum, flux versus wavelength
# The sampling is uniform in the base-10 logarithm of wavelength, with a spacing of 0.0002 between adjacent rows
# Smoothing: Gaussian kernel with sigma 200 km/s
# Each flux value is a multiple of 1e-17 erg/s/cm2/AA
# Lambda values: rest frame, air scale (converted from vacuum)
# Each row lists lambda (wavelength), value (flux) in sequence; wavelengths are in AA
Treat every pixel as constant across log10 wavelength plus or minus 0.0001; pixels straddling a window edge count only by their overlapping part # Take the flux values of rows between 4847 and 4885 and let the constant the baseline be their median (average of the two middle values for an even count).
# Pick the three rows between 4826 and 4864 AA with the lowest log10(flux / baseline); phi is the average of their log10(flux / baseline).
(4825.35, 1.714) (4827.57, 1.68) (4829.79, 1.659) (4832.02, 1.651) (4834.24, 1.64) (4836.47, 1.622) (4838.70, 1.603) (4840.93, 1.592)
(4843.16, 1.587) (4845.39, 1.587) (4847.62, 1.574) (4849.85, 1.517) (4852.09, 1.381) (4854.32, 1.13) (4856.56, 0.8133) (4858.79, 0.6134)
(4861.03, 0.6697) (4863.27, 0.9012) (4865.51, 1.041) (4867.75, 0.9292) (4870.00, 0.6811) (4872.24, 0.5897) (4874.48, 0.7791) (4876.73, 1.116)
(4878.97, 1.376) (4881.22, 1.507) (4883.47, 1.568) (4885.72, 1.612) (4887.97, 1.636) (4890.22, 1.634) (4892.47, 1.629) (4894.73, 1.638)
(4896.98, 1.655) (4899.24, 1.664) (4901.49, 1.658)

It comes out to -0.176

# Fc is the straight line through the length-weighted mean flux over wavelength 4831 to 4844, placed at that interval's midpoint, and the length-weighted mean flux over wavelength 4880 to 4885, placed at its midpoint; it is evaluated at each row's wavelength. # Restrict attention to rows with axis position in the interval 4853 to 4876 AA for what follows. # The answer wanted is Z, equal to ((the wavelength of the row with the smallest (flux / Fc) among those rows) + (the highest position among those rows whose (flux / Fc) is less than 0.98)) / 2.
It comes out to 4873.4 AA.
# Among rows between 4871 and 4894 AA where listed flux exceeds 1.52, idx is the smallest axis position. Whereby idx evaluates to 4883.47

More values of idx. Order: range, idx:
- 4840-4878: 4840.93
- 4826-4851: 4827.57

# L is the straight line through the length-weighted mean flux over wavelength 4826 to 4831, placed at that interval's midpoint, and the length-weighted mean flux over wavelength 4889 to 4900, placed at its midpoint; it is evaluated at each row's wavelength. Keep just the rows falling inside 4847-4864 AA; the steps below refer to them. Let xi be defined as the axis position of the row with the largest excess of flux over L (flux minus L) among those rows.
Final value 4847.62 AA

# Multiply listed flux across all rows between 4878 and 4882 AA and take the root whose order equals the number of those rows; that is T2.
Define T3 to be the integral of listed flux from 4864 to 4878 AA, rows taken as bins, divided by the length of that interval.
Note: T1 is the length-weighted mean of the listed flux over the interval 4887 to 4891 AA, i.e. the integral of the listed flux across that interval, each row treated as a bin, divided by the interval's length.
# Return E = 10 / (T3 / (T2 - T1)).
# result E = -2.3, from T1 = 1.64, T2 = 1.44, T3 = 0.86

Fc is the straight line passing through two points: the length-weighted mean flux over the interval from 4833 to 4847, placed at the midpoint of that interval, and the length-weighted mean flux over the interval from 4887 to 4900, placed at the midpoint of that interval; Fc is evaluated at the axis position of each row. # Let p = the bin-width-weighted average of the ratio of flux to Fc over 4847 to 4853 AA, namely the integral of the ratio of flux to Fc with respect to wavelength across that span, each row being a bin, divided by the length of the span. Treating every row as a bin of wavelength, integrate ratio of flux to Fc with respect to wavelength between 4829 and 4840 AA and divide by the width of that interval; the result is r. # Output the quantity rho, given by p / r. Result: 0.9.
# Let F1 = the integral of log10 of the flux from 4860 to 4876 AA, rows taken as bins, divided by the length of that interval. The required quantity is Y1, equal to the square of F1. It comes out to 0.010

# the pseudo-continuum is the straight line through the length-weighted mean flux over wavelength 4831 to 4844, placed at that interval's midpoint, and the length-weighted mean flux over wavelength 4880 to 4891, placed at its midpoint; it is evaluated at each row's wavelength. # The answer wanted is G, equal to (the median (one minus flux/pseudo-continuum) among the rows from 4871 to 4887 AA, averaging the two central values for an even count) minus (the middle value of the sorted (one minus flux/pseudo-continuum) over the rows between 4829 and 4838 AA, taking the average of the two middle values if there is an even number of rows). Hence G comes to 0.15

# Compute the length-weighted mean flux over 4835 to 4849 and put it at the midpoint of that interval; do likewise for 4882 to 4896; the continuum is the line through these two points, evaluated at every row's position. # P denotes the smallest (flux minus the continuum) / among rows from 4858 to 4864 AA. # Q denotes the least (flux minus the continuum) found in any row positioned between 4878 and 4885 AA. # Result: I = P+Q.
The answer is -1.2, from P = -0.99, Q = -0.24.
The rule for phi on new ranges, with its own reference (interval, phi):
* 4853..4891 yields -0.223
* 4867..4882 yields -0.186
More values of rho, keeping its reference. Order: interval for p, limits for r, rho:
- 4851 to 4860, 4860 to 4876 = 1.2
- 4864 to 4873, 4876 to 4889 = 0.6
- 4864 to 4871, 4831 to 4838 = 0.5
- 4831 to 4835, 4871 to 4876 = 2.3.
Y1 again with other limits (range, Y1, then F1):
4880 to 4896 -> 0.042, 0.20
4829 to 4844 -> 0.044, 0.21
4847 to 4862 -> 0.000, 0.01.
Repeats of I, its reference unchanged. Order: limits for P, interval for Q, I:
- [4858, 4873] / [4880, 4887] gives -1.1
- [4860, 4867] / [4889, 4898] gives -0.9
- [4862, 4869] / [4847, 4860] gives -1.7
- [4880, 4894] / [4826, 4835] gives -0.1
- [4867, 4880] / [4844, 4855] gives -1.5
